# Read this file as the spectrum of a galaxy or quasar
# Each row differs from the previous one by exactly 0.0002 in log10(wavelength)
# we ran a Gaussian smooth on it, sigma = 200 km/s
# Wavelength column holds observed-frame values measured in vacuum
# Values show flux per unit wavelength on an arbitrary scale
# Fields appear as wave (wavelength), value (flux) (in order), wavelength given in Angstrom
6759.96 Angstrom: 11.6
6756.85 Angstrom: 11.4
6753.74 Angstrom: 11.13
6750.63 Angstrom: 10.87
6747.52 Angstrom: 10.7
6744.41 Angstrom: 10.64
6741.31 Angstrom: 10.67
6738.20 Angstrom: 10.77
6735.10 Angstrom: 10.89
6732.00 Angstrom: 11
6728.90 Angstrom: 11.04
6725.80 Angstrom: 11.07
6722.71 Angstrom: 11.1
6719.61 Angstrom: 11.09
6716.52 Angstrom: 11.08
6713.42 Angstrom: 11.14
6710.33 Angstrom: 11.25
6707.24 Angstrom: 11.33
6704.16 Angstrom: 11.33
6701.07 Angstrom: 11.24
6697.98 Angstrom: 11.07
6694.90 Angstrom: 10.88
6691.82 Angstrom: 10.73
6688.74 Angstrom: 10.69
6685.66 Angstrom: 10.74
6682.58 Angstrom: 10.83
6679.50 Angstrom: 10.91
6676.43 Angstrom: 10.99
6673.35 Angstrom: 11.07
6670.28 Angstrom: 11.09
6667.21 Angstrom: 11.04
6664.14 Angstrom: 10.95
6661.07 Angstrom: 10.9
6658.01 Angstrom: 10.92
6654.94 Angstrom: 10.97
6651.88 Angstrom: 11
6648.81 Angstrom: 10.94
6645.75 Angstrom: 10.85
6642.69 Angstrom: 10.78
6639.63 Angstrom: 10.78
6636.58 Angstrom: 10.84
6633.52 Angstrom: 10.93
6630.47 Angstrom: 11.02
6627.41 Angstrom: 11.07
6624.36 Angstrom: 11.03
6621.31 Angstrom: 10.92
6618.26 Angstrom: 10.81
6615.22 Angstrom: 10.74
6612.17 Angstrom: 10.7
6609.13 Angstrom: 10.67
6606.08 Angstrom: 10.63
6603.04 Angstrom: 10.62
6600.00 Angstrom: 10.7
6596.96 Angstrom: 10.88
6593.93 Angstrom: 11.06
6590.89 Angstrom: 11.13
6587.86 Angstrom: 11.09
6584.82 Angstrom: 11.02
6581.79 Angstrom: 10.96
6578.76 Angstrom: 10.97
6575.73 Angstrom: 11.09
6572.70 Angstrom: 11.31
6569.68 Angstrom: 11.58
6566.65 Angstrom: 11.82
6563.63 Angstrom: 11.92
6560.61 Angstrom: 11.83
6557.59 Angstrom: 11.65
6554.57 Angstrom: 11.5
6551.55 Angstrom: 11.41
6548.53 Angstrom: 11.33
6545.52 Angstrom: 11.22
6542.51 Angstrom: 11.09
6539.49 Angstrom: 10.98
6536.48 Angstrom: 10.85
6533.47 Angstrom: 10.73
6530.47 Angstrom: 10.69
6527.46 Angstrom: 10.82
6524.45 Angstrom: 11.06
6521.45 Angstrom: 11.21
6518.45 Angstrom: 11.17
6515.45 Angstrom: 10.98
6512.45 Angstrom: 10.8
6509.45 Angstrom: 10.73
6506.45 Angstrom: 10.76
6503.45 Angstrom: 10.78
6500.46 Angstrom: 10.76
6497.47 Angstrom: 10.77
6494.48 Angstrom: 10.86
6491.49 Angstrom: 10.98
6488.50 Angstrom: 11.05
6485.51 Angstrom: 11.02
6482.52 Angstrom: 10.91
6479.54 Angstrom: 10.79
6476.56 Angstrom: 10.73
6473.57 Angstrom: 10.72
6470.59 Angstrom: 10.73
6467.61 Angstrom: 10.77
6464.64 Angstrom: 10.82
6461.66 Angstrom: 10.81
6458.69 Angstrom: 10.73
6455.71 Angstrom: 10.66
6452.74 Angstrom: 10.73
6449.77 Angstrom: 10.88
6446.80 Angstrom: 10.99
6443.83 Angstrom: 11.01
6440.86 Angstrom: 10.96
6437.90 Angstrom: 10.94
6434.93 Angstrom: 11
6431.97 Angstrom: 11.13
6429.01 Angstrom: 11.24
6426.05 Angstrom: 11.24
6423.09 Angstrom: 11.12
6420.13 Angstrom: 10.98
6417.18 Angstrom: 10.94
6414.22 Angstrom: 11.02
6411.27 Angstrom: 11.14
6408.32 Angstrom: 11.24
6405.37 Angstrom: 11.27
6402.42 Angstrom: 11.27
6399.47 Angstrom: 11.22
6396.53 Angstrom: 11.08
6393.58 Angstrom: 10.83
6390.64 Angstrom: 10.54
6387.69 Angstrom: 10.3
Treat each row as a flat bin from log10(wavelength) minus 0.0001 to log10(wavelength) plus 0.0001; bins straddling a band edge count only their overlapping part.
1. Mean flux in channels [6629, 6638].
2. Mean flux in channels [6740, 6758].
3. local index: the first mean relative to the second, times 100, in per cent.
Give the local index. 100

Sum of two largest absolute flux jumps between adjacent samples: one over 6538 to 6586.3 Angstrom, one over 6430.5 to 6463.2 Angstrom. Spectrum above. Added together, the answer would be 0.42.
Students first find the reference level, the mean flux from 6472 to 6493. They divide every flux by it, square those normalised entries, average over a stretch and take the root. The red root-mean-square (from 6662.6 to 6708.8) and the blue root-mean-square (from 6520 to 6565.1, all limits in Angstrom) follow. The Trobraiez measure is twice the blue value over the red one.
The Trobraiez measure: 2.04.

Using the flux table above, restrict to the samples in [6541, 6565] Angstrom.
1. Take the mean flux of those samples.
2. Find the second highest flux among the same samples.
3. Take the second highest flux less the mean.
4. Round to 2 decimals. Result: 0.34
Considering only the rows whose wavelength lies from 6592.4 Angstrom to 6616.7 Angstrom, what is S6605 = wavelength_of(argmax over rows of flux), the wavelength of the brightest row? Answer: 6593.93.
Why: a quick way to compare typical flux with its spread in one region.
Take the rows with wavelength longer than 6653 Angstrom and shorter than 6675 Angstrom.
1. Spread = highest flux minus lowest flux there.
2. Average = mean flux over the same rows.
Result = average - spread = 10.8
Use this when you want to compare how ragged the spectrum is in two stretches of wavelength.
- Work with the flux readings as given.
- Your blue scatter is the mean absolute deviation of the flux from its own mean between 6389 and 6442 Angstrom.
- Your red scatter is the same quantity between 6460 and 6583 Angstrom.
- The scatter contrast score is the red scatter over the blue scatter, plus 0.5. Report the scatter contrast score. 2.3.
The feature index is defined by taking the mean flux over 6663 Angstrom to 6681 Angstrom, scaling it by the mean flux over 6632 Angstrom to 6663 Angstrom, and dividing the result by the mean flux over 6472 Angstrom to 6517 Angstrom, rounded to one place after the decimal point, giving 11.1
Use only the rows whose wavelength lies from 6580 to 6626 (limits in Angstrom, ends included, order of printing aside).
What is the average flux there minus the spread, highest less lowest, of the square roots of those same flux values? 10.79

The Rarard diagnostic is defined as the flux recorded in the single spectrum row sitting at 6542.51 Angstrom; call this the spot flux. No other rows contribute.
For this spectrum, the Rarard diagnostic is 11.09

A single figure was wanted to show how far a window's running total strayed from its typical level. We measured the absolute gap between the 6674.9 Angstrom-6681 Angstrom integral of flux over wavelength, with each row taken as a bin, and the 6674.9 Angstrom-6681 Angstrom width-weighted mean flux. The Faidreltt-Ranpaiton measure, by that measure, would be 56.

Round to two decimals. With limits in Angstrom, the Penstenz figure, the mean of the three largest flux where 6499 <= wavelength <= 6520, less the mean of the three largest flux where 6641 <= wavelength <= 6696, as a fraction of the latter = -0.01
